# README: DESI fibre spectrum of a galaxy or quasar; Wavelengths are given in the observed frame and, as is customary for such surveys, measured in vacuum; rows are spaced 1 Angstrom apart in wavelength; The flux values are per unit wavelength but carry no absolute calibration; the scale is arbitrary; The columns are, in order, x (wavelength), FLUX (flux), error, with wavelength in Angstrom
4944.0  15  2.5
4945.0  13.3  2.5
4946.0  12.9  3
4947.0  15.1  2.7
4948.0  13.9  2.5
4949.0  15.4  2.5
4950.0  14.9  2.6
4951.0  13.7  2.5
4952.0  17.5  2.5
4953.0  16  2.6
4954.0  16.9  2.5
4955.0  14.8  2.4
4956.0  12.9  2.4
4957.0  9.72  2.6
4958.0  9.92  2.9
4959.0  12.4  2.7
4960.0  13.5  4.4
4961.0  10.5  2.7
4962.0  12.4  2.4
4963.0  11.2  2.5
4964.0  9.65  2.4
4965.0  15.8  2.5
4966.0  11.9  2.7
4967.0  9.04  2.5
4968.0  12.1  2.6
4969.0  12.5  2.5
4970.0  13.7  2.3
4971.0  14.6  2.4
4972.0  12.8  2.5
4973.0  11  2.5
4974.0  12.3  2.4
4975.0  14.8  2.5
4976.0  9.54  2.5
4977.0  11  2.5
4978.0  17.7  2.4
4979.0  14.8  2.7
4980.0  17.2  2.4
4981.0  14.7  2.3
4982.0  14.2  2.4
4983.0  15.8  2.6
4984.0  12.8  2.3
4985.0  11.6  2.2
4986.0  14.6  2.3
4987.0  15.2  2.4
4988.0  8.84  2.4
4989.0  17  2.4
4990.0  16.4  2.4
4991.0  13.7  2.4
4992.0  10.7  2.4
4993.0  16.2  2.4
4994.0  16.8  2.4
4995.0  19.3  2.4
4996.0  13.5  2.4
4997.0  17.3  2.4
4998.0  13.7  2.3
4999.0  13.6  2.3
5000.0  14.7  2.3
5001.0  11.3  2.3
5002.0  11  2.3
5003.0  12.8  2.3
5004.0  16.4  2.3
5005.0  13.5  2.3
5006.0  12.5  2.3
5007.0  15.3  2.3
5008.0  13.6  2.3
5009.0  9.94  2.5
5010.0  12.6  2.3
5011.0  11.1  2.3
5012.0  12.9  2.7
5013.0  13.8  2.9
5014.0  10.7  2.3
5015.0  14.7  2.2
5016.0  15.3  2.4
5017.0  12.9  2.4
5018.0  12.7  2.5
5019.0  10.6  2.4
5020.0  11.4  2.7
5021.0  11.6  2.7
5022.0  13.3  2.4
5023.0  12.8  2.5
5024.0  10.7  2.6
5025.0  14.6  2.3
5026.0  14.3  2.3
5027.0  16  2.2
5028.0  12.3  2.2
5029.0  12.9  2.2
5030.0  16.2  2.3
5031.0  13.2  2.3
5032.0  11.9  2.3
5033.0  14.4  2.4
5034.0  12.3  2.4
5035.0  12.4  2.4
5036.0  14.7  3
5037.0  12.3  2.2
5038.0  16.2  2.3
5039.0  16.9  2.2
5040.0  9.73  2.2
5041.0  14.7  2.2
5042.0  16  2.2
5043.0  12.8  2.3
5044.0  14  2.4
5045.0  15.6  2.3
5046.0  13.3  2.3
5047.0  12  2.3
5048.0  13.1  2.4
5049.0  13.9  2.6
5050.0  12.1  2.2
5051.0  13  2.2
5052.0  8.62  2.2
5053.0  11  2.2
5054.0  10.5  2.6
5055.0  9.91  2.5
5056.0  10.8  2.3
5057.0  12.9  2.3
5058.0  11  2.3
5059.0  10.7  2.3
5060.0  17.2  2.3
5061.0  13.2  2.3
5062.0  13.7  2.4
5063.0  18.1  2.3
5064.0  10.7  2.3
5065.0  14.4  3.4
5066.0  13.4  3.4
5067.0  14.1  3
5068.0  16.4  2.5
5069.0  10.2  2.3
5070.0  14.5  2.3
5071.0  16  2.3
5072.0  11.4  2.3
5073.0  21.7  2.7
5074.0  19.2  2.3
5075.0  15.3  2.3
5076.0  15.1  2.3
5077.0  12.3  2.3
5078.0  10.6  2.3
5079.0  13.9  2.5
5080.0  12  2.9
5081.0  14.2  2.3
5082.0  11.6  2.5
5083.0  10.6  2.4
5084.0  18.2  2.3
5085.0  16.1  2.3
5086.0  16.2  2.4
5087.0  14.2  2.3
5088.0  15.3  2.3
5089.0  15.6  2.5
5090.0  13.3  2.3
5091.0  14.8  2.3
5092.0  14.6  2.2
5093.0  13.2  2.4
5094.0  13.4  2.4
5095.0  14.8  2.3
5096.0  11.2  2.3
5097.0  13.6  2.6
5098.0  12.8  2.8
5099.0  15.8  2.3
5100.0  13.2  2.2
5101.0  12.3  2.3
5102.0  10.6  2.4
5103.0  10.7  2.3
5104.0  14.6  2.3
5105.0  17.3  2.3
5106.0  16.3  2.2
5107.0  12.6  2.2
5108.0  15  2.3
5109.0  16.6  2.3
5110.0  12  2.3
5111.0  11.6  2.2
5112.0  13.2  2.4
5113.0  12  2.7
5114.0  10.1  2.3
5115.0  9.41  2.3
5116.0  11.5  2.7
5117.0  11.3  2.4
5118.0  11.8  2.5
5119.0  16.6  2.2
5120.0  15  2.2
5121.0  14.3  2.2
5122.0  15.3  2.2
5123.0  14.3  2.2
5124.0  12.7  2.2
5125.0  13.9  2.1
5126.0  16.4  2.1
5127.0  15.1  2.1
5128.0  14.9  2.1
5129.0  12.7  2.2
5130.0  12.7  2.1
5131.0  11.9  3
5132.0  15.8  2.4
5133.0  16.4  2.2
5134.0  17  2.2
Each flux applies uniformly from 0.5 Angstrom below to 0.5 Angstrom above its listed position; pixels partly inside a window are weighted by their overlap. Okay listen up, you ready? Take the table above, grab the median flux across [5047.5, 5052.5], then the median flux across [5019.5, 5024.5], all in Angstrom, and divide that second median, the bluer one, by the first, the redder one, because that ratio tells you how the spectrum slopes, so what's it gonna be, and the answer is 0.89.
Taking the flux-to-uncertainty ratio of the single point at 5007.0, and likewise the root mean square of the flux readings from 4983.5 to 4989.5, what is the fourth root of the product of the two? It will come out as 3.08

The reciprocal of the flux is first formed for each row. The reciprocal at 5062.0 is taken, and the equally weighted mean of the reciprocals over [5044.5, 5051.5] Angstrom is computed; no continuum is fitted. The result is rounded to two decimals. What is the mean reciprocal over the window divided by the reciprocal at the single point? 1.04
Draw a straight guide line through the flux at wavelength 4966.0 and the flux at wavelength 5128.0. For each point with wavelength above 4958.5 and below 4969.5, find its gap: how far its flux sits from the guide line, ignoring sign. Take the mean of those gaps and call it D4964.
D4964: 1.33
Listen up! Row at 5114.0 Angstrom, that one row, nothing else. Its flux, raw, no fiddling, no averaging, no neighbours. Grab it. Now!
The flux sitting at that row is 10.1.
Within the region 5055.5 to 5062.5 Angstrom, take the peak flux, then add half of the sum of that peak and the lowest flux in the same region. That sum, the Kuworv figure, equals 31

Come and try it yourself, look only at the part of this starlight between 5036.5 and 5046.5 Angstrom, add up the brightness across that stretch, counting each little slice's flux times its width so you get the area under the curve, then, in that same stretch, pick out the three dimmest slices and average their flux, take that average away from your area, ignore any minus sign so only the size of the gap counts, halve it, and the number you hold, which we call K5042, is 65.0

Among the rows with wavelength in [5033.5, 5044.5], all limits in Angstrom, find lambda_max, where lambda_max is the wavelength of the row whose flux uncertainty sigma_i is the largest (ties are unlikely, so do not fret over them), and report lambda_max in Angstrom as 5036.0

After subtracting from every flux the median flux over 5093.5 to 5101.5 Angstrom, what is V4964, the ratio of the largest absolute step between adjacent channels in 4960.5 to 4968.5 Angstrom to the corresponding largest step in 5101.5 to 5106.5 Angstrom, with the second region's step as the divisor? 1.58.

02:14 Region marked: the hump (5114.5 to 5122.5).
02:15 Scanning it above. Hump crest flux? 16.6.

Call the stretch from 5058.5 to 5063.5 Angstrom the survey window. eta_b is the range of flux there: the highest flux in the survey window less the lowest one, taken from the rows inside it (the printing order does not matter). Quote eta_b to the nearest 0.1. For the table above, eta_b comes 7.4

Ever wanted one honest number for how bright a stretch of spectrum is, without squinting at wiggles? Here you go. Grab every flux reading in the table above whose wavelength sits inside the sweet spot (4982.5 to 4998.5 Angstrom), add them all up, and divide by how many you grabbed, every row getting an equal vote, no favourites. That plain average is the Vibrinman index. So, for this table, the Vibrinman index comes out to 14.6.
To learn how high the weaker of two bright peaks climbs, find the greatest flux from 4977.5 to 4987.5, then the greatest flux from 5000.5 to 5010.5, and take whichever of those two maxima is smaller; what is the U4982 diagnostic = 16.4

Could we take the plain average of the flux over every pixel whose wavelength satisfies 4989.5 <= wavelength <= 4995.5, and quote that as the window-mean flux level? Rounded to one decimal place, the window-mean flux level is 15.5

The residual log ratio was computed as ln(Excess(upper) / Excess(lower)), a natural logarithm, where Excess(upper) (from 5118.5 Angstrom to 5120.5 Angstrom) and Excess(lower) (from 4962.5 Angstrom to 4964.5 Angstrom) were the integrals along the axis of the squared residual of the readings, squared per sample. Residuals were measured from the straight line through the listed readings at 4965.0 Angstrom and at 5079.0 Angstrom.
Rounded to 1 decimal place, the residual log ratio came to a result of -1.4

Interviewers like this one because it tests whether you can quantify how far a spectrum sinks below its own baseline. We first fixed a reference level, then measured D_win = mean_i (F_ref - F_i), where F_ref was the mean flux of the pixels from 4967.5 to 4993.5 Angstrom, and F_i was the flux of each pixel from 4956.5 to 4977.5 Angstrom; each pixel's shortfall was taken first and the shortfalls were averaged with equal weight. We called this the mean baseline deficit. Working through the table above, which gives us 1.8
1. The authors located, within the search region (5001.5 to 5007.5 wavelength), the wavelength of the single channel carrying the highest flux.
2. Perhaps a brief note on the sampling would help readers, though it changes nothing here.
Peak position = 5004.0 Angstrom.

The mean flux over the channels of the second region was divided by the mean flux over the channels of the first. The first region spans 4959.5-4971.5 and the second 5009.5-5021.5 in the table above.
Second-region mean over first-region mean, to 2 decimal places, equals 1.02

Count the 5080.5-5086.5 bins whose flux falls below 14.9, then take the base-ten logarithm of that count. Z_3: 0.48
